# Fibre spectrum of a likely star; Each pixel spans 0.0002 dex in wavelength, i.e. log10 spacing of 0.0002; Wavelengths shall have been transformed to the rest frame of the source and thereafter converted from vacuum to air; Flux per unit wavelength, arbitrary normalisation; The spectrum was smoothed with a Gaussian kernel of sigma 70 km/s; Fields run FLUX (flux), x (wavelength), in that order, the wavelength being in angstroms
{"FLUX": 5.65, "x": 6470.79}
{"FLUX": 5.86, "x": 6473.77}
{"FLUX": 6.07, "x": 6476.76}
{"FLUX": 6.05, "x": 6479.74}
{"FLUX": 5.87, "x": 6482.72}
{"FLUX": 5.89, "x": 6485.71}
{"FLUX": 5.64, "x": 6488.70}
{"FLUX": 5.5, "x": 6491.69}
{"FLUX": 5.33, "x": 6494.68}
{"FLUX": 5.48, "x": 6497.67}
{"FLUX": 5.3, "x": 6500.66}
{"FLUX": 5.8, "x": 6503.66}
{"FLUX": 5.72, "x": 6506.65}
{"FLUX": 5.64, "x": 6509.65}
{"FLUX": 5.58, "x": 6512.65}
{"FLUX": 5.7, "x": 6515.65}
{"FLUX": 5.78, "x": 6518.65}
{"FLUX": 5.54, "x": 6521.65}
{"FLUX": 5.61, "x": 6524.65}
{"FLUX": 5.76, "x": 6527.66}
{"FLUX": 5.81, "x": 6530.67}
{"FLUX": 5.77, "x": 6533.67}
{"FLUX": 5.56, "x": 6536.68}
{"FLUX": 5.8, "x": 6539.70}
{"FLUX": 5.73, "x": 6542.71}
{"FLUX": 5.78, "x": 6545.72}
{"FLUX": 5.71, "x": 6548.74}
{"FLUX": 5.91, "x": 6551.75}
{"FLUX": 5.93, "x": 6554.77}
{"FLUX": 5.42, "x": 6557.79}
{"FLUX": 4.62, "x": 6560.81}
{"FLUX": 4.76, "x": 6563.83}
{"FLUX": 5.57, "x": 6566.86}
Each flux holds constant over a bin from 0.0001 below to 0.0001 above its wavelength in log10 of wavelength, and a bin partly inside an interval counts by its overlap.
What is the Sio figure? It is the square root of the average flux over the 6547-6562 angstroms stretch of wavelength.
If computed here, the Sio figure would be 2.35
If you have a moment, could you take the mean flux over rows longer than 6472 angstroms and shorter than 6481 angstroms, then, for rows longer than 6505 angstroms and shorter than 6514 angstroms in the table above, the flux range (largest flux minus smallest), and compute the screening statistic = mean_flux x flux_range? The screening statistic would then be 0.84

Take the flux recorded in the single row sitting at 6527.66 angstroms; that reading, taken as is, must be 5.76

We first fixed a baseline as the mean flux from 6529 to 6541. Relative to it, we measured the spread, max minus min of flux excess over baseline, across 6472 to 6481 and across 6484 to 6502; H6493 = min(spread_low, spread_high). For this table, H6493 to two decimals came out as 0.21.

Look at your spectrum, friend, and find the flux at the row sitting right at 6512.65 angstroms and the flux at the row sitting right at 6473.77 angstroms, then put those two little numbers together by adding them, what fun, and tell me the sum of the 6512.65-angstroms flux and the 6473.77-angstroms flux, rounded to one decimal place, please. 11.4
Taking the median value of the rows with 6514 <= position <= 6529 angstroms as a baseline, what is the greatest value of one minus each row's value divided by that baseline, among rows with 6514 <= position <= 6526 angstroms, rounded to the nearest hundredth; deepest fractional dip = 0.03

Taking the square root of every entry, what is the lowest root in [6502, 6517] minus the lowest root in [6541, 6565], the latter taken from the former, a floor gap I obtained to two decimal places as 0.21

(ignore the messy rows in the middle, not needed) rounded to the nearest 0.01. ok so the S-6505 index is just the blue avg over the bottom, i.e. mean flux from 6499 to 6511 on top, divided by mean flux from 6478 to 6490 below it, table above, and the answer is 0.96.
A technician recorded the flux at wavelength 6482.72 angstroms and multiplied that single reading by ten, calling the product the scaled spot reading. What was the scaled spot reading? 58.7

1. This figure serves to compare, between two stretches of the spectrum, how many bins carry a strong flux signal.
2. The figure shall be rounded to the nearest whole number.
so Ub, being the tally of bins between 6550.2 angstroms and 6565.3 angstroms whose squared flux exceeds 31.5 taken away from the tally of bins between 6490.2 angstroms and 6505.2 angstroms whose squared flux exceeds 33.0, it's -1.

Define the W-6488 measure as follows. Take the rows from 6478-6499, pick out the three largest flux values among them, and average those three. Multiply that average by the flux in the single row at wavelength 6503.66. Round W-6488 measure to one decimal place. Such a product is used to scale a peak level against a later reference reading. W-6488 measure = 34.4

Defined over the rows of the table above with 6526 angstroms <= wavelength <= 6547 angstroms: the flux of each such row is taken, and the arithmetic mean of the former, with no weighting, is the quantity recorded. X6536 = 5.74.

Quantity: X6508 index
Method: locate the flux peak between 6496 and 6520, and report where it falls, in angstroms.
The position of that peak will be 6503.66 angstroms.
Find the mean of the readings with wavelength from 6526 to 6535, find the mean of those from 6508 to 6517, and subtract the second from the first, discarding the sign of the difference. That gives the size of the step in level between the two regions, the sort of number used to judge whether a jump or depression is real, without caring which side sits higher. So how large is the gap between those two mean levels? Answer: 0.14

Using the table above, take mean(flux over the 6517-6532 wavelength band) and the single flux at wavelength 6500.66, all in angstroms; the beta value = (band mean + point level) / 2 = 5.50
